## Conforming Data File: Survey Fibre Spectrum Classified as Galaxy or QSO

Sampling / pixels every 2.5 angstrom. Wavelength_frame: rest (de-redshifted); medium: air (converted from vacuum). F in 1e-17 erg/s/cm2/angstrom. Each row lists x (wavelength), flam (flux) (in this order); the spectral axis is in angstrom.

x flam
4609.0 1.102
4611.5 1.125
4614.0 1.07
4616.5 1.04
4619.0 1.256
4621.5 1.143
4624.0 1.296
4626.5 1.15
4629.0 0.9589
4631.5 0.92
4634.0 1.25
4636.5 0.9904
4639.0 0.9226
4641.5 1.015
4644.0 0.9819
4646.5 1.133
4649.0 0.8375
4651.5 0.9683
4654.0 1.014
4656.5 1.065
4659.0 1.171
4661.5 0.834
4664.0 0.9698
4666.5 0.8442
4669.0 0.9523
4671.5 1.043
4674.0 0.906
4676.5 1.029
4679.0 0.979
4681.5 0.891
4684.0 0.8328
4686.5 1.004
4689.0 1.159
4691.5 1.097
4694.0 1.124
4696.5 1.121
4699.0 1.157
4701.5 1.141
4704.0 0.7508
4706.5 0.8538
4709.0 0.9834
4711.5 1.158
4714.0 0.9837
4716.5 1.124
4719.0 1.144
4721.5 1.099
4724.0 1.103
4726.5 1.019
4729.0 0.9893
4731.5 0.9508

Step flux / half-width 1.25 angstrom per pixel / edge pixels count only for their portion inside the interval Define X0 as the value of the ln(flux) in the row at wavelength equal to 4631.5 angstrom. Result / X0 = -0.08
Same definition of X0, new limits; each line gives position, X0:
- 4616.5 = 0.04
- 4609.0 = 0.10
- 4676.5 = 0.03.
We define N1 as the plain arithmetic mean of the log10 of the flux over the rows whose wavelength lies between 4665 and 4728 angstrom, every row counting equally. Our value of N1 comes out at 0.006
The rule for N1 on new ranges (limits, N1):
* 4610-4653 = 0.023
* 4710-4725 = 0.042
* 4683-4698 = 0.021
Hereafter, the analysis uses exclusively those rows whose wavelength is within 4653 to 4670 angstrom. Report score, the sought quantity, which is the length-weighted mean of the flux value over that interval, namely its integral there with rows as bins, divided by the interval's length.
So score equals 0.98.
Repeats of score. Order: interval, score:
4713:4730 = 1.07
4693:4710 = 1.02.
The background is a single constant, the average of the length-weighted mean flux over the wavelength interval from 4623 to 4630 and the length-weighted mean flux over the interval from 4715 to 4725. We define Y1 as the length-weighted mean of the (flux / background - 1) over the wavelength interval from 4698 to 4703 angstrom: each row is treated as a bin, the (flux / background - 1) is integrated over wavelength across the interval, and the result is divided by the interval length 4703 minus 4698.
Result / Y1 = 0.003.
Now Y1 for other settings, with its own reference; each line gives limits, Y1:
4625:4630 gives -0.048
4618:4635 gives 0.010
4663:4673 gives -0.155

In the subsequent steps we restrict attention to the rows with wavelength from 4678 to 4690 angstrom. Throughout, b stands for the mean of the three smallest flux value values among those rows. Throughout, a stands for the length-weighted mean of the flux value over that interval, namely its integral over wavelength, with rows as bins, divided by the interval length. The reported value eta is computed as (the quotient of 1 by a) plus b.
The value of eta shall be 1.93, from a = 0.97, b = 0.90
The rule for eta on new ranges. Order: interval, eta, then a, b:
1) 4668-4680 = 1.96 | 0.98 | 0.95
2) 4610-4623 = 1.96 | 1.13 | 1.08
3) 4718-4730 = 1.97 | 1.07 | 1.04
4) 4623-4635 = 1.91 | 1.11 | 1.01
